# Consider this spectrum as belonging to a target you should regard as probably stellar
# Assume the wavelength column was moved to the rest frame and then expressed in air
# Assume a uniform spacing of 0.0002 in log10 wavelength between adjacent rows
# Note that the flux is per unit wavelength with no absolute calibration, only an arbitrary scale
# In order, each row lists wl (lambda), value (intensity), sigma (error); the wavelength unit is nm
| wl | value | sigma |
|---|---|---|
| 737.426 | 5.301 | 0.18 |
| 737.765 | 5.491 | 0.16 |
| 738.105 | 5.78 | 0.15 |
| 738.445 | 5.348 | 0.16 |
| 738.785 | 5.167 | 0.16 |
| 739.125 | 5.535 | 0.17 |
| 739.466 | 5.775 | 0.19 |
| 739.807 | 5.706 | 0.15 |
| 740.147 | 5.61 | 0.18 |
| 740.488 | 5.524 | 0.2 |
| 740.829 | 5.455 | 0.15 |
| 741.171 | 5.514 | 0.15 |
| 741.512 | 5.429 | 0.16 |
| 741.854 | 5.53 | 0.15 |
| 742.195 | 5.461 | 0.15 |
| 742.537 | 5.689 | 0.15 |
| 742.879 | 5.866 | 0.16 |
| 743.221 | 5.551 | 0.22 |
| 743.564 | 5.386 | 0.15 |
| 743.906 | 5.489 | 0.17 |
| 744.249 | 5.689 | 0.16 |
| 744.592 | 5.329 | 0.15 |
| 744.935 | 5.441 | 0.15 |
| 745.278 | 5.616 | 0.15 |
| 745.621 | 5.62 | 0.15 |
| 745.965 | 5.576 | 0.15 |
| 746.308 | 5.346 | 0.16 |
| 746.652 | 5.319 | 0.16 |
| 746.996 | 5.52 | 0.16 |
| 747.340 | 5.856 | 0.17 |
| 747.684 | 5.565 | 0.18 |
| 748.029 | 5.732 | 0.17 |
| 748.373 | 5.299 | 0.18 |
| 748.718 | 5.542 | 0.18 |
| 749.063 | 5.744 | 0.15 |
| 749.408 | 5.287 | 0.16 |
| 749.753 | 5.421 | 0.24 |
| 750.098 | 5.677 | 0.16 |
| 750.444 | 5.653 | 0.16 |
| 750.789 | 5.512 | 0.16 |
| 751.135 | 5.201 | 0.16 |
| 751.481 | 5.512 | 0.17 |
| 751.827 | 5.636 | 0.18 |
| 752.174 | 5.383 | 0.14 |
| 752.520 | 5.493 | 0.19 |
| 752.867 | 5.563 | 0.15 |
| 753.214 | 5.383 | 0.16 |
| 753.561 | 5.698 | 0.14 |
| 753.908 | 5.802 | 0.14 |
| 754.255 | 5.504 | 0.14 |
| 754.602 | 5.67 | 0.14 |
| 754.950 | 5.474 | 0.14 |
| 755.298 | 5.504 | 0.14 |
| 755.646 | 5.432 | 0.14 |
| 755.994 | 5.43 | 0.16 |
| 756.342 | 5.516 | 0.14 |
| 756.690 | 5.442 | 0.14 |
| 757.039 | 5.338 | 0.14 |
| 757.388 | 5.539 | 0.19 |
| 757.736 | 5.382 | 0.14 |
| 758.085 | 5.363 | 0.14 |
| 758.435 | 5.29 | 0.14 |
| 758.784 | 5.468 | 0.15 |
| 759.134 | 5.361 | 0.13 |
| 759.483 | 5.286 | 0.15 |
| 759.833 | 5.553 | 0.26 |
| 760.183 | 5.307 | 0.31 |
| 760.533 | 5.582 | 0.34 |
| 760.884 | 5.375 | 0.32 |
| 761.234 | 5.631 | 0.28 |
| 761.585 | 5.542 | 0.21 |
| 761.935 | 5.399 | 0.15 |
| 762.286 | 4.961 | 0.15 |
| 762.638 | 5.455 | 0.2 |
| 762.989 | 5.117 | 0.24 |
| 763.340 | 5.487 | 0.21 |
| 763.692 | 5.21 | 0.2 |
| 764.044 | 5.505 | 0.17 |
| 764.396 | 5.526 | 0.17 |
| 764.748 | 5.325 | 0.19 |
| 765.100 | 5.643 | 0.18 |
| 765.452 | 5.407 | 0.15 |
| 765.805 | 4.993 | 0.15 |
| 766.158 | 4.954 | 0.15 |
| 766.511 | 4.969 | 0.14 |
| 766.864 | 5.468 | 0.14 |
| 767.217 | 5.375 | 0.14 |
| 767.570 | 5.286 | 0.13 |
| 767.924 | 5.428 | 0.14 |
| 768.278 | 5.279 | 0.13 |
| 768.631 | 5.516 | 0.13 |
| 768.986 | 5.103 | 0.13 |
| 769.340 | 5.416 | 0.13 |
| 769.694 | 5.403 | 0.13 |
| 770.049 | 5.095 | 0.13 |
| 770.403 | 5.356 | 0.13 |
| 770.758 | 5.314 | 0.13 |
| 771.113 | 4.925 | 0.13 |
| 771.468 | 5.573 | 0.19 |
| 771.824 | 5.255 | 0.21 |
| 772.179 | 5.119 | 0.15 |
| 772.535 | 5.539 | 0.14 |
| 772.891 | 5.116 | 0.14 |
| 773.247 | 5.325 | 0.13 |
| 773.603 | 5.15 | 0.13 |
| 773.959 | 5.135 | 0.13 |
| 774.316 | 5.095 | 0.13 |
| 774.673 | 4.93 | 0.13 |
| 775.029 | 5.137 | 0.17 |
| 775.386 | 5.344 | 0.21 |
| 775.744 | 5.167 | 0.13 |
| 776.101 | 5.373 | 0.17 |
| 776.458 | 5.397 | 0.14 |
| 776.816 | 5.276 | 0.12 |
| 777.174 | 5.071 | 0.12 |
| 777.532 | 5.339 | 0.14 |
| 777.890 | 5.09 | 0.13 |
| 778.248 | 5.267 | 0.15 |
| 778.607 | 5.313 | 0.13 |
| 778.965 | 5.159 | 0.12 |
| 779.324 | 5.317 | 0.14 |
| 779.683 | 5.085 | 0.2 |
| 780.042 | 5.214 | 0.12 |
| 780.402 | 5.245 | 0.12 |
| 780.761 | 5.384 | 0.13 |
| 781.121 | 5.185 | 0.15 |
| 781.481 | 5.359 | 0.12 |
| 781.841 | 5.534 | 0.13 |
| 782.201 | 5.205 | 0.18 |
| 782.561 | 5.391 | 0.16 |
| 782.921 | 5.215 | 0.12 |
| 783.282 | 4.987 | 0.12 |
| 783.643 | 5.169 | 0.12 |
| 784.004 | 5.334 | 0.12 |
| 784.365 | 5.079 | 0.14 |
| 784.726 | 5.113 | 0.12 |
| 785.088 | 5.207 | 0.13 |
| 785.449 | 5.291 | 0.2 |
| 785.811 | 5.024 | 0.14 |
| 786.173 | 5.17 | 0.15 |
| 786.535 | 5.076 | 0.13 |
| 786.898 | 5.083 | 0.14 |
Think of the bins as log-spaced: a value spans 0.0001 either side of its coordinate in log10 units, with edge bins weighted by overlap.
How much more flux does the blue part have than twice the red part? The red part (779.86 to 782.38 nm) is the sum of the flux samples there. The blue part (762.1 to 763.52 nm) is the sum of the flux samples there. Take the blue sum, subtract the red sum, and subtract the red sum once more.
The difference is -53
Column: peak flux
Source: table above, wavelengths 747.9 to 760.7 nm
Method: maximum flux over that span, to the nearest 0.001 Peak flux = 5.802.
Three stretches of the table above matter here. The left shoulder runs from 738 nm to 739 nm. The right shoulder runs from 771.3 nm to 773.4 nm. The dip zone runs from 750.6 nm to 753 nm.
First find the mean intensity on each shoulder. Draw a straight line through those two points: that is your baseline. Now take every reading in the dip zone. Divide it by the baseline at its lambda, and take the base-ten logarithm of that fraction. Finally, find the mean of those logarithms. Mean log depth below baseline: 0.007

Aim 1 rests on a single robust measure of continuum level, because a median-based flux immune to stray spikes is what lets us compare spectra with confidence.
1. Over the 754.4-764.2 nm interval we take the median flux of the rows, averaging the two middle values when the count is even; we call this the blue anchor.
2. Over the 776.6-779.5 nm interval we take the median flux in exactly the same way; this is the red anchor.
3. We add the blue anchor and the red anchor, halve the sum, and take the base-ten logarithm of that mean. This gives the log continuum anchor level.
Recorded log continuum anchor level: 0.729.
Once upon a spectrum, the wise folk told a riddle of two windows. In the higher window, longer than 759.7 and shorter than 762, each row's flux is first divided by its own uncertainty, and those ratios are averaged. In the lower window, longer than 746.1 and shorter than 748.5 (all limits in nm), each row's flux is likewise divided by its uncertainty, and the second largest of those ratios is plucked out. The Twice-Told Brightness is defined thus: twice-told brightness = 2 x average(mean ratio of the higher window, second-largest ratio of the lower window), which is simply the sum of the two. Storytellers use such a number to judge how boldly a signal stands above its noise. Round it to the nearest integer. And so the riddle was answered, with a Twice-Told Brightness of 56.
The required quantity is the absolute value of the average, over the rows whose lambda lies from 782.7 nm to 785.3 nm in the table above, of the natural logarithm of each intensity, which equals 1.64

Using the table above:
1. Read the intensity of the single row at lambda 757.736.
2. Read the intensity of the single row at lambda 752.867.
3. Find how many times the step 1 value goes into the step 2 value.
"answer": 1.03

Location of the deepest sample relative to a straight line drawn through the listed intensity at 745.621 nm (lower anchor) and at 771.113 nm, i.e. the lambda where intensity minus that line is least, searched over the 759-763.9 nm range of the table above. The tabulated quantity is 762.286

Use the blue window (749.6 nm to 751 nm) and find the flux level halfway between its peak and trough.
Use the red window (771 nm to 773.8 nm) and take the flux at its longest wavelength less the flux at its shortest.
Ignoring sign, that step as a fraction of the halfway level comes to 0.041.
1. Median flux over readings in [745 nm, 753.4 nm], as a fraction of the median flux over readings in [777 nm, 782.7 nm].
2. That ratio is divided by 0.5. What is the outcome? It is 2.10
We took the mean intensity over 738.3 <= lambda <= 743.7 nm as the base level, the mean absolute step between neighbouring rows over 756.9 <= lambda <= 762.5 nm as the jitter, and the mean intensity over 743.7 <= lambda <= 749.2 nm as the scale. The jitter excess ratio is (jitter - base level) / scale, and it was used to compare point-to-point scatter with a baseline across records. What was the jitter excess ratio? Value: -0.97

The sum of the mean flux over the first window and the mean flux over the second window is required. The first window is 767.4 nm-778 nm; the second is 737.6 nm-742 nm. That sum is 10.8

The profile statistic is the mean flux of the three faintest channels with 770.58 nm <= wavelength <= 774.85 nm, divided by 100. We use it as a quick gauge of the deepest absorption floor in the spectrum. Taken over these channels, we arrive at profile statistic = 0.0498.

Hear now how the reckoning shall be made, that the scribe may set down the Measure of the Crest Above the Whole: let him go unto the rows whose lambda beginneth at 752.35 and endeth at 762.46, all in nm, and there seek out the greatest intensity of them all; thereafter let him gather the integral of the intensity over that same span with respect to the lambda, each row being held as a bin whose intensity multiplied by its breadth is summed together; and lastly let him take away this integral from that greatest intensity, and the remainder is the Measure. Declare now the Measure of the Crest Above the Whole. -49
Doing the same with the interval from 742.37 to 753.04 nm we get -53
